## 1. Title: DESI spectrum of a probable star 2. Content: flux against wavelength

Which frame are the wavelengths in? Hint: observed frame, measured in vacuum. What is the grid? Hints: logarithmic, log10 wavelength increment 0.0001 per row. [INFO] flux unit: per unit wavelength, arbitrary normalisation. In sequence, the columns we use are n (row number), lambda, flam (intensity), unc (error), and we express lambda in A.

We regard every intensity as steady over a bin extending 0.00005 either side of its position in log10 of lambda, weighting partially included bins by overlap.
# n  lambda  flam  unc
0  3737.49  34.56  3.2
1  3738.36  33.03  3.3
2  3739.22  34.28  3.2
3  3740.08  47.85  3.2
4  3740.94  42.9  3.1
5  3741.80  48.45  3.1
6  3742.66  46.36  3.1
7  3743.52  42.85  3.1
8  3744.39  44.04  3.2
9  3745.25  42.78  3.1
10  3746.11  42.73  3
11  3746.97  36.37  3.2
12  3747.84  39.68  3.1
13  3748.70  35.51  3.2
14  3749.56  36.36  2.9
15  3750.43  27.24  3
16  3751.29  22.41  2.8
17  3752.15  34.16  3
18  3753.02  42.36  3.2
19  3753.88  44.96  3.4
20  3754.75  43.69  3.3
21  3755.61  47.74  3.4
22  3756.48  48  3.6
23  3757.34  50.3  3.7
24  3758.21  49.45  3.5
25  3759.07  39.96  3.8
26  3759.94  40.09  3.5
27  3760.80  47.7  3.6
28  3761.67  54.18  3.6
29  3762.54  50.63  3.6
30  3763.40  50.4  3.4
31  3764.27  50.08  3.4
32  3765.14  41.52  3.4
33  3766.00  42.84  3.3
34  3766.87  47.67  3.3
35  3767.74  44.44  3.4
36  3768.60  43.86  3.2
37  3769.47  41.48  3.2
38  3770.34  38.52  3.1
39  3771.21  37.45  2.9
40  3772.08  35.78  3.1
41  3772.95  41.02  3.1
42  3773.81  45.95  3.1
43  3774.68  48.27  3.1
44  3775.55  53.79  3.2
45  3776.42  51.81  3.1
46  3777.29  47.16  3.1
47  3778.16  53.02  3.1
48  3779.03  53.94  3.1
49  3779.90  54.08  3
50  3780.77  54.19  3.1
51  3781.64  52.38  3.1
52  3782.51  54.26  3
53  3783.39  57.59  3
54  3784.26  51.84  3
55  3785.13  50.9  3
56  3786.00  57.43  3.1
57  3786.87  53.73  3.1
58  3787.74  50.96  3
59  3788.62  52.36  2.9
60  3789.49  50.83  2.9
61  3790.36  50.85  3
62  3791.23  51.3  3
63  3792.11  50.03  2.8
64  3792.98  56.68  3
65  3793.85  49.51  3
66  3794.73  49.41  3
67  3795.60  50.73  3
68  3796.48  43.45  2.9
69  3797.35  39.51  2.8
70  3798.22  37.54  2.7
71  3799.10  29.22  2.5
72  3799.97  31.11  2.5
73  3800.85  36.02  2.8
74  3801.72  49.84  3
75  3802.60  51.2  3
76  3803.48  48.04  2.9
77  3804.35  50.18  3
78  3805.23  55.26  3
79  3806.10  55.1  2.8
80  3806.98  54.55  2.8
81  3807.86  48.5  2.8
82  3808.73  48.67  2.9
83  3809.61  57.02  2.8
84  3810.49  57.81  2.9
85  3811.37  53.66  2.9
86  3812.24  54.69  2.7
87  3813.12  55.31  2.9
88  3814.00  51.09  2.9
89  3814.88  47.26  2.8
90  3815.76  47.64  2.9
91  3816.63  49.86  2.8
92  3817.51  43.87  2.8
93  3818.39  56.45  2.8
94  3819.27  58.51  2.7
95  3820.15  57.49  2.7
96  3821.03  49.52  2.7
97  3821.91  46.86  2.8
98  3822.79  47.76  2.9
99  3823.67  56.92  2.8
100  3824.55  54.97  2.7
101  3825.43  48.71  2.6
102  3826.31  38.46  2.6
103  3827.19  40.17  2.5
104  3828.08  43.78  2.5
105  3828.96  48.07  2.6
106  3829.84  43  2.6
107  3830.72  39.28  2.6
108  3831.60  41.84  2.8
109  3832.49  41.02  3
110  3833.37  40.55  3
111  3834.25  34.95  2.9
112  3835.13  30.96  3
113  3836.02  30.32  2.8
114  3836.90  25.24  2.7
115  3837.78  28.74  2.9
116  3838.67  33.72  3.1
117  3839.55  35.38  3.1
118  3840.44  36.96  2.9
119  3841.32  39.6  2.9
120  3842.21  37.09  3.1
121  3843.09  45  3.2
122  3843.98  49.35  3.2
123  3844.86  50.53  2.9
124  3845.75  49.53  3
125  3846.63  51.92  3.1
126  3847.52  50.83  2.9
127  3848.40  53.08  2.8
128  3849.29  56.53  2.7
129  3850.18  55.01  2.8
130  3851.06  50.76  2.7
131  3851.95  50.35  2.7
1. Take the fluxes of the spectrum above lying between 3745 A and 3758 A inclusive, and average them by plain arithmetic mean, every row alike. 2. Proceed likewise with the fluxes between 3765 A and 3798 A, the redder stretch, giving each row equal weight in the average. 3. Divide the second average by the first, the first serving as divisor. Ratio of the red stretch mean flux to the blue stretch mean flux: 1.2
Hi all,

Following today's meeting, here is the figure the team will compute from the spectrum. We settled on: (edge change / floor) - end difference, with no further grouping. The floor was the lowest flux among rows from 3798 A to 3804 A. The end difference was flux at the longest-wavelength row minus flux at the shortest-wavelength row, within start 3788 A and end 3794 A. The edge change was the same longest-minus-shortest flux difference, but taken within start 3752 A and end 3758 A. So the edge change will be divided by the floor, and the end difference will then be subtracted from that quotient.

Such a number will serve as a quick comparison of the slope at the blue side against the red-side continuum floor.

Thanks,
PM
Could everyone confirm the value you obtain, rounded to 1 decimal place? 3.4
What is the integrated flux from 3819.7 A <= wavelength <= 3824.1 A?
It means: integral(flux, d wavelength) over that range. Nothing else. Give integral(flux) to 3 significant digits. 228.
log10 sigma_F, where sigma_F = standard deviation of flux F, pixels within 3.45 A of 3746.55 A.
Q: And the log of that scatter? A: 0.5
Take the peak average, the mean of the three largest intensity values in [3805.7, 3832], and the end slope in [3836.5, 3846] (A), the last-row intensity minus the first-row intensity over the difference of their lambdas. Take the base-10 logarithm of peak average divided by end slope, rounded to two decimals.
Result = 1.32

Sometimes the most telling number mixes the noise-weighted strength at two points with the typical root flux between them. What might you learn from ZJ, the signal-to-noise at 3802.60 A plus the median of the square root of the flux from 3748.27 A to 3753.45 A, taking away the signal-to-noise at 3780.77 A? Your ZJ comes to 5.5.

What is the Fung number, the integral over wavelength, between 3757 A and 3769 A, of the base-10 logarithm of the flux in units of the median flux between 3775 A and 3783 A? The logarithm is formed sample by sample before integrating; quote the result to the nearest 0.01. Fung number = -0.77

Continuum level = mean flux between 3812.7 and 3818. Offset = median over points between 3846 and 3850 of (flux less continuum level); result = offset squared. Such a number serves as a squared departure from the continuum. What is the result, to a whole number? 11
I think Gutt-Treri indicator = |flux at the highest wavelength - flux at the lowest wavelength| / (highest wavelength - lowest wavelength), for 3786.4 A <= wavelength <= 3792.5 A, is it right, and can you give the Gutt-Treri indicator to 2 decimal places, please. 0.71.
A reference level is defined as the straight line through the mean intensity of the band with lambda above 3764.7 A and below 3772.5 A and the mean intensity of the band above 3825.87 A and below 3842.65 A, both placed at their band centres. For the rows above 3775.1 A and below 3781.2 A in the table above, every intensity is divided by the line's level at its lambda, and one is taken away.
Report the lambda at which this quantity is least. 3777.29 A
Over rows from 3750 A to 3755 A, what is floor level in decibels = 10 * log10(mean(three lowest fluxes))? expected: 14.5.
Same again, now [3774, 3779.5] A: 16.9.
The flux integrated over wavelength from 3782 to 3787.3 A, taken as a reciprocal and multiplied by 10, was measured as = 0.035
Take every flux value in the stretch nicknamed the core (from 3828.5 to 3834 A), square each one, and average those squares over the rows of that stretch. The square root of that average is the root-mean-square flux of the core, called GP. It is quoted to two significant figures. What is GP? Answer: 42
